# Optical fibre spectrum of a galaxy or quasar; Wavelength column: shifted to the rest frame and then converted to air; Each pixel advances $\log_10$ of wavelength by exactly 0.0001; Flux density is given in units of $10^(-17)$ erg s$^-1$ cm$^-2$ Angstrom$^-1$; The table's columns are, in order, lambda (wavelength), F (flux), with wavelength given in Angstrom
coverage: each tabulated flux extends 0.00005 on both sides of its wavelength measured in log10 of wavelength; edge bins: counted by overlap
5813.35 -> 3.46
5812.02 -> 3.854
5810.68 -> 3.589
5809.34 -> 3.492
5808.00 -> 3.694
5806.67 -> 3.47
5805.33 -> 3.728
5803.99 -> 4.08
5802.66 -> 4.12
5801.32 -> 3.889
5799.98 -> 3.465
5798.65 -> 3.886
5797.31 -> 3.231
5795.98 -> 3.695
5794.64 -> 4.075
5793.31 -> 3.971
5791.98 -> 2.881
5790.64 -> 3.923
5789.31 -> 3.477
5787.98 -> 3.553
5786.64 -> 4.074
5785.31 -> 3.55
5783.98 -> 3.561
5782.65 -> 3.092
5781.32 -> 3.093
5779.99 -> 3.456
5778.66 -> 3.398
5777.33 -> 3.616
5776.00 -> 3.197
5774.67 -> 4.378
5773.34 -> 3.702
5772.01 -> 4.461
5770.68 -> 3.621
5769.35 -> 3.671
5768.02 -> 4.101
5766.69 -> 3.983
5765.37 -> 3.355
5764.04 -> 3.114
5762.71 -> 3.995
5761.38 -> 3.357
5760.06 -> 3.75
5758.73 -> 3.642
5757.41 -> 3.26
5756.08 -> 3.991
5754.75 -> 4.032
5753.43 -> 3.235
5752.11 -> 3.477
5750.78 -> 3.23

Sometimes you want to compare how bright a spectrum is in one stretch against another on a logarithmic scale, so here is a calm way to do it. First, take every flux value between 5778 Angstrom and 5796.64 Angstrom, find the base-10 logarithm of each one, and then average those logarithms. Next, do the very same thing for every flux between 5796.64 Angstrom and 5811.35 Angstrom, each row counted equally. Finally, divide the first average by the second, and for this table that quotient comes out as 0.97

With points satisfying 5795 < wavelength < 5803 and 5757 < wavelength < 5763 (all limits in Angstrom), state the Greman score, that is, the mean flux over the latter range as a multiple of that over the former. 0.97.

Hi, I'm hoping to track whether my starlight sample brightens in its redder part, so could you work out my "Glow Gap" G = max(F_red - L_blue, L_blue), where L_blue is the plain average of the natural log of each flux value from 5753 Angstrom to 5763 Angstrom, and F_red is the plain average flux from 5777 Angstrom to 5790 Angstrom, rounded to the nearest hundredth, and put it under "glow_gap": 2.19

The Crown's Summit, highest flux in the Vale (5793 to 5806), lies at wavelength 5802.66 Angstrom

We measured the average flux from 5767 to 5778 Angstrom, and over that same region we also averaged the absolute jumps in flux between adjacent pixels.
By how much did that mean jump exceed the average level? -3.22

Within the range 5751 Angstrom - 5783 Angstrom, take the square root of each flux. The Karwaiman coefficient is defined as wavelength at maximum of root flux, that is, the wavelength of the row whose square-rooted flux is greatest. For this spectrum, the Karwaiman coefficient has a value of 5772.01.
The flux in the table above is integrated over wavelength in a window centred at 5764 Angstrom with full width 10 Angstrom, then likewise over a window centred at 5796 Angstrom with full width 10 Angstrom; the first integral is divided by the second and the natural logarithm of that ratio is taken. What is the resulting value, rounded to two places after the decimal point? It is 0.01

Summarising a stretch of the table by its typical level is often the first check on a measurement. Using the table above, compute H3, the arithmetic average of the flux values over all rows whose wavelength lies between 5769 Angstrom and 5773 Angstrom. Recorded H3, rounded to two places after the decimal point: 3.92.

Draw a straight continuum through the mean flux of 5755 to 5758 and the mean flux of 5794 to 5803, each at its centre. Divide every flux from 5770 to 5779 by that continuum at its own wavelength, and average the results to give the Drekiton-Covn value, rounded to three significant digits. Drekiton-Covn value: 1.02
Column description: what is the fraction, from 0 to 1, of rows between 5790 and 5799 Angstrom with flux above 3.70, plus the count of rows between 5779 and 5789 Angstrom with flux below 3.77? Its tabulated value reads 6.6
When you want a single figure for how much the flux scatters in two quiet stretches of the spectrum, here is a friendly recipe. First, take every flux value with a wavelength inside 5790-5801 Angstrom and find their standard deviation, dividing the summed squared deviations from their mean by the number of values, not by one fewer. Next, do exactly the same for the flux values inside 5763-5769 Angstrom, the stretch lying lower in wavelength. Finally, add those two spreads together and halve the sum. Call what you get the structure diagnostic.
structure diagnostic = 0.40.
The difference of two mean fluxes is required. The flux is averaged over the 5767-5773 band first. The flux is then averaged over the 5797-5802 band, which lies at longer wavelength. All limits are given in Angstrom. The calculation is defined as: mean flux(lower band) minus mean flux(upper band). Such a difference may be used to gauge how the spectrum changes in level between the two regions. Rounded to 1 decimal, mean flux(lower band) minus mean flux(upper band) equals 0.3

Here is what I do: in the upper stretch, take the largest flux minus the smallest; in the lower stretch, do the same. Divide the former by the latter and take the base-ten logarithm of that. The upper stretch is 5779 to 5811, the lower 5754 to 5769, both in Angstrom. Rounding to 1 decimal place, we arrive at 0.1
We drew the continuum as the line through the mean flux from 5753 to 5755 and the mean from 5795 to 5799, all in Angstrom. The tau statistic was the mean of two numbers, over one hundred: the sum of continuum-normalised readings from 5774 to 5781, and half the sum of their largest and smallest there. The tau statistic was 0.0302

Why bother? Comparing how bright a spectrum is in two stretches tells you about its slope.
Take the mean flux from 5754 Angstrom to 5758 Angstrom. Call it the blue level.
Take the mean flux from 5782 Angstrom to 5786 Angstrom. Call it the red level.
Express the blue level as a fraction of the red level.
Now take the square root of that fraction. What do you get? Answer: 1.05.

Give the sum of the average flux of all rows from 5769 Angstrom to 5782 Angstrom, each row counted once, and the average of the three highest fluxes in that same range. 7.84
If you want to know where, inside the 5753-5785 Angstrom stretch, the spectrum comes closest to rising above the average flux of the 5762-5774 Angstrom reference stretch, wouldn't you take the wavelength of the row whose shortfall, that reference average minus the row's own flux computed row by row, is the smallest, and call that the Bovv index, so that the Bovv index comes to 5772.01 Angstrom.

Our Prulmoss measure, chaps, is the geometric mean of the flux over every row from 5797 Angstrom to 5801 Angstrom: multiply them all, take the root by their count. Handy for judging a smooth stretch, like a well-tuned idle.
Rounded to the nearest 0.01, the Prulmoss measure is 3.52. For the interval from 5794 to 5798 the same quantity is 3.65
